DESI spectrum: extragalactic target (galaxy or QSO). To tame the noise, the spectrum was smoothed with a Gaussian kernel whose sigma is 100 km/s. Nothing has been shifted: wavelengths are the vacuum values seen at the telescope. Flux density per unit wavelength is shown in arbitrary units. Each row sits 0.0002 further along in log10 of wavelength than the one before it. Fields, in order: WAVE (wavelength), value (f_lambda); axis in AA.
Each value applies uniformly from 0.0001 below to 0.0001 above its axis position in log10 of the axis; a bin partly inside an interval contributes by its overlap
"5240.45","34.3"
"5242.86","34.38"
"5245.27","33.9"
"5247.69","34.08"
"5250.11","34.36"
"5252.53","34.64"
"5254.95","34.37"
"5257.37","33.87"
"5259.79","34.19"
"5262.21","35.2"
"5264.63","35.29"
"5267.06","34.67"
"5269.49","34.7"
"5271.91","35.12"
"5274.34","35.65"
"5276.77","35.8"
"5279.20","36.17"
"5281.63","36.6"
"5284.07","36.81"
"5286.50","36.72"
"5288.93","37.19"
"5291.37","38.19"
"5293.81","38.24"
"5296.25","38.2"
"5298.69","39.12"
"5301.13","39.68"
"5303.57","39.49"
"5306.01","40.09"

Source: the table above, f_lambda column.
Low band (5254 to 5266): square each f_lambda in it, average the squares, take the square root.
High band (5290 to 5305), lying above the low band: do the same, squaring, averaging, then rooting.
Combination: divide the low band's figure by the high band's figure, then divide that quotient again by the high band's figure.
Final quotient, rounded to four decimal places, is 0.0229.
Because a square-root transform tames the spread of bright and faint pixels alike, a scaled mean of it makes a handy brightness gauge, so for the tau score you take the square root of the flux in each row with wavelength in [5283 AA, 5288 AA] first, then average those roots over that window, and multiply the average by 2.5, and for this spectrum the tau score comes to 15.2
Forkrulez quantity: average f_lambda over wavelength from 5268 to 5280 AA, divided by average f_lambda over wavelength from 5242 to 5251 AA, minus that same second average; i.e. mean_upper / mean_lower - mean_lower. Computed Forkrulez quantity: -33.1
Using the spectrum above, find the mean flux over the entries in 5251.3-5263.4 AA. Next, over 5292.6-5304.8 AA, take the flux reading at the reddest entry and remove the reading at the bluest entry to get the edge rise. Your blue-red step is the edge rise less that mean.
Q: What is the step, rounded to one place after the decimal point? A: -33.2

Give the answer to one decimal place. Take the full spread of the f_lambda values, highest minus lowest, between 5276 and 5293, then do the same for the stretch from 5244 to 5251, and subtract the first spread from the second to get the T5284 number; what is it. -1.9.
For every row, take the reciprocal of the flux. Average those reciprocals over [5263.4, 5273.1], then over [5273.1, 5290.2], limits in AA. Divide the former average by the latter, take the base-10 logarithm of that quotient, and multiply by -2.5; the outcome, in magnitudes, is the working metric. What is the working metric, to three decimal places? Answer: -0.045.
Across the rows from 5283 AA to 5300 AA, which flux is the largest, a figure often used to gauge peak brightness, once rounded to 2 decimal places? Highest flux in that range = 39.12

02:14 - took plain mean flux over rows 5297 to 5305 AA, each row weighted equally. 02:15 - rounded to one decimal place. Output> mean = 39.4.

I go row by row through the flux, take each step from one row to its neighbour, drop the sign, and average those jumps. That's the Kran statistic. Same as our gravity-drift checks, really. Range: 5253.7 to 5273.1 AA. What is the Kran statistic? 0.43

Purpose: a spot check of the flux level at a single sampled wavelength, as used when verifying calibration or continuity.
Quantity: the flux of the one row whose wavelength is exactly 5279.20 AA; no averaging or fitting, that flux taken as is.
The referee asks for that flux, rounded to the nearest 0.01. 36.17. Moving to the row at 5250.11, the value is 34.36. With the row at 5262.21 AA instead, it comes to 35.20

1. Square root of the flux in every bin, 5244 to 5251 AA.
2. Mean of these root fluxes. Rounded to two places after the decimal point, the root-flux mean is 5.84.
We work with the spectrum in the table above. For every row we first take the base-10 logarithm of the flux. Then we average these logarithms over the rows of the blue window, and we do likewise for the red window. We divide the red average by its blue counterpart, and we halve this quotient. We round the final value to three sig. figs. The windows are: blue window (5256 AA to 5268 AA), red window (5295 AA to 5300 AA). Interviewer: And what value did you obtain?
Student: 0.515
